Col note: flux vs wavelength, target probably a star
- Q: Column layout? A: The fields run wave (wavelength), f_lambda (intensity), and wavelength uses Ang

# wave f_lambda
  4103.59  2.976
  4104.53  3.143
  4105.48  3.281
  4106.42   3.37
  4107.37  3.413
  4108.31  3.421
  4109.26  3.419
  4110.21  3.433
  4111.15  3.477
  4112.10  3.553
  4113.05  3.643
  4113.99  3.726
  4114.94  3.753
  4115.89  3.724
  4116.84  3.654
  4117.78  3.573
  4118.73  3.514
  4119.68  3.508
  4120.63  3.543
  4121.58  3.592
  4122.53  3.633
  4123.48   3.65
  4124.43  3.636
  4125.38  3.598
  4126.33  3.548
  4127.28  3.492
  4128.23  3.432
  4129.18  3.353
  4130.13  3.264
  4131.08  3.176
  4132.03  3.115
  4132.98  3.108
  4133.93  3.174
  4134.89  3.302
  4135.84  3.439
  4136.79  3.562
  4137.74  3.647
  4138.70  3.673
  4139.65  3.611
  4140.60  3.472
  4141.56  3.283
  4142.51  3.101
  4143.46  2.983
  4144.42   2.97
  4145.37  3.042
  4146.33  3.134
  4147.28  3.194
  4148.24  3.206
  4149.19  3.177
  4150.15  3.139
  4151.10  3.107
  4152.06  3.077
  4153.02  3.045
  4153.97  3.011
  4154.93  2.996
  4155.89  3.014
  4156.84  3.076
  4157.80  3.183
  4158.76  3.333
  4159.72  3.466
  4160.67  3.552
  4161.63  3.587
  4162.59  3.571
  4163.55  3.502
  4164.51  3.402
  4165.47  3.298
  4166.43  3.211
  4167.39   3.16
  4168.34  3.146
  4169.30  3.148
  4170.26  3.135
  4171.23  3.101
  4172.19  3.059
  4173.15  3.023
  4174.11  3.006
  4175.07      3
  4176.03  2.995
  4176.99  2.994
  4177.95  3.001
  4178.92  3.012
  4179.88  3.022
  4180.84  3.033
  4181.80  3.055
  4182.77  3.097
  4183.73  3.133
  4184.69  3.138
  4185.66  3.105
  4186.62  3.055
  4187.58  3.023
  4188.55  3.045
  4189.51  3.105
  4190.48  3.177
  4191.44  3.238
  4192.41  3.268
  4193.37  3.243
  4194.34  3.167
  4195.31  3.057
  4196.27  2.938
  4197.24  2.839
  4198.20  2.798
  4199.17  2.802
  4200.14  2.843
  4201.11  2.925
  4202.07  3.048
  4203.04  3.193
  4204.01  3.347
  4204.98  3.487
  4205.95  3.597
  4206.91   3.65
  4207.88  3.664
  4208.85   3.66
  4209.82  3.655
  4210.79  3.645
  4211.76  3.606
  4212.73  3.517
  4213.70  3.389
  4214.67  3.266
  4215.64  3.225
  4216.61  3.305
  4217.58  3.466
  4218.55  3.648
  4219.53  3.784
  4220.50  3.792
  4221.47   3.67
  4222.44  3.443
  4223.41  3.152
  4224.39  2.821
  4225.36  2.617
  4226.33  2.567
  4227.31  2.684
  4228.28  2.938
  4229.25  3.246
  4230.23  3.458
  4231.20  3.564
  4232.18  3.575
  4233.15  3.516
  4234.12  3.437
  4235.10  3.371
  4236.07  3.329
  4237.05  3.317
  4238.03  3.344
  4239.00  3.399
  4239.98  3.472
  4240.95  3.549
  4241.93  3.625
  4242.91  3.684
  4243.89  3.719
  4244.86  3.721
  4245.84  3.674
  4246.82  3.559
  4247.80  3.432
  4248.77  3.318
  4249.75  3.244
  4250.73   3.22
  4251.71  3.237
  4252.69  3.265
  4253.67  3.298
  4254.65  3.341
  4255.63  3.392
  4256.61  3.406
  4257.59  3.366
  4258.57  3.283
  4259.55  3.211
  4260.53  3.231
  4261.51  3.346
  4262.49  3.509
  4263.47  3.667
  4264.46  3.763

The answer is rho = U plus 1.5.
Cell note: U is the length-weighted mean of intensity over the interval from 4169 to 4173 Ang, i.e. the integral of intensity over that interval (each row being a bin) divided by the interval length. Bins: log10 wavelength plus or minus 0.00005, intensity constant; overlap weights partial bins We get 4.60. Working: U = 3.1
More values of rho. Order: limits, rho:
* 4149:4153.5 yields 4.60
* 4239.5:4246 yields 5.13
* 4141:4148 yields 4.61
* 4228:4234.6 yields 4.91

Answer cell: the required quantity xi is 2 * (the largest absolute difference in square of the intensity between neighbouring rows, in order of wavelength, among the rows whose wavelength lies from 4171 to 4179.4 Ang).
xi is 0.5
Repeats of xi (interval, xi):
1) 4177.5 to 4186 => 0.5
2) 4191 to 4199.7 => 1.4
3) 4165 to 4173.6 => 1.1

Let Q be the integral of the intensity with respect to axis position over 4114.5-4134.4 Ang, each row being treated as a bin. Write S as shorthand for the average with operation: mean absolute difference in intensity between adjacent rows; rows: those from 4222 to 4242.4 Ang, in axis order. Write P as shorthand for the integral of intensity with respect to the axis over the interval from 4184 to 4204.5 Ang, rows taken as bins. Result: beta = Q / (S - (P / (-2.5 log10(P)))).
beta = 4.9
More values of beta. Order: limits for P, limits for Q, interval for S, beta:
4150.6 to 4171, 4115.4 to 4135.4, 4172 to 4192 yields 4.8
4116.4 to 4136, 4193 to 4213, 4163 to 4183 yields 4.4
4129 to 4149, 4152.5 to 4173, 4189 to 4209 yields 4.6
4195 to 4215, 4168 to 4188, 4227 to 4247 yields 4.2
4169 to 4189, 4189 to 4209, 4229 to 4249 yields 4.6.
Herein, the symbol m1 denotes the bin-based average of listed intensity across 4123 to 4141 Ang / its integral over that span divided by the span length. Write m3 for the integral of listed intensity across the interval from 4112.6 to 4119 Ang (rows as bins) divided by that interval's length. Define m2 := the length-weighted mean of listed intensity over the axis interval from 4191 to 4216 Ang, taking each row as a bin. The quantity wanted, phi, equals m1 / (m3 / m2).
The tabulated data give 3.07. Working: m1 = 3.44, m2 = 3.27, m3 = 3.66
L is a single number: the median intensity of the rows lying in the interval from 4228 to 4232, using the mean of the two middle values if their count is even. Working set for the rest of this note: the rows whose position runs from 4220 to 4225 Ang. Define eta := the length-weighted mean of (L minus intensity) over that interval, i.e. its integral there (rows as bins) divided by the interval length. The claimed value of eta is -0.01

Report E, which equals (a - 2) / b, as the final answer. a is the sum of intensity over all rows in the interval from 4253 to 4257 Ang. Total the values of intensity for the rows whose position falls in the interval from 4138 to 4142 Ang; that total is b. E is 0.815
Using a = 13.4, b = 14.0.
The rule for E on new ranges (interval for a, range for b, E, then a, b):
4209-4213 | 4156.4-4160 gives 0.951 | 14.4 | 13.1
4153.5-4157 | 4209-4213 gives 0.700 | 12.1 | 14.4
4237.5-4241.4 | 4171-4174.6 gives 0.965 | 13.8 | 12.2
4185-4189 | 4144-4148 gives 0.829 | 12.2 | 12.3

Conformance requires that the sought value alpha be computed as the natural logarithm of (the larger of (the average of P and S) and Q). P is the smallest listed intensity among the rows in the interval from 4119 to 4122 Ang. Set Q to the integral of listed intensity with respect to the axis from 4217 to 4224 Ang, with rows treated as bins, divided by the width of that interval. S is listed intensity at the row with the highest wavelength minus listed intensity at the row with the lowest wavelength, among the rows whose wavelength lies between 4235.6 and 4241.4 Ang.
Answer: 1.27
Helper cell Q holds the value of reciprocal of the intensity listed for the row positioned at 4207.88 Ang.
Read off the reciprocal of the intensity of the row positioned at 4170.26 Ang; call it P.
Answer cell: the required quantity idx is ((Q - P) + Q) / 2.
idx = 0.11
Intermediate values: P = 0.319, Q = 0.273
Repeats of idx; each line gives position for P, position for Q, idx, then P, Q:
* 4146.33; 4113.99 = 0.11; 0.319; 0.268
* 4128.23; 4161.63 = 0.13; 0.291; 0.279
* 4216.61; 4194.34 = 0.16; 0.303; 0.316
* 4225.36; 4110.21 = 0.10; 0.382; 0.291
